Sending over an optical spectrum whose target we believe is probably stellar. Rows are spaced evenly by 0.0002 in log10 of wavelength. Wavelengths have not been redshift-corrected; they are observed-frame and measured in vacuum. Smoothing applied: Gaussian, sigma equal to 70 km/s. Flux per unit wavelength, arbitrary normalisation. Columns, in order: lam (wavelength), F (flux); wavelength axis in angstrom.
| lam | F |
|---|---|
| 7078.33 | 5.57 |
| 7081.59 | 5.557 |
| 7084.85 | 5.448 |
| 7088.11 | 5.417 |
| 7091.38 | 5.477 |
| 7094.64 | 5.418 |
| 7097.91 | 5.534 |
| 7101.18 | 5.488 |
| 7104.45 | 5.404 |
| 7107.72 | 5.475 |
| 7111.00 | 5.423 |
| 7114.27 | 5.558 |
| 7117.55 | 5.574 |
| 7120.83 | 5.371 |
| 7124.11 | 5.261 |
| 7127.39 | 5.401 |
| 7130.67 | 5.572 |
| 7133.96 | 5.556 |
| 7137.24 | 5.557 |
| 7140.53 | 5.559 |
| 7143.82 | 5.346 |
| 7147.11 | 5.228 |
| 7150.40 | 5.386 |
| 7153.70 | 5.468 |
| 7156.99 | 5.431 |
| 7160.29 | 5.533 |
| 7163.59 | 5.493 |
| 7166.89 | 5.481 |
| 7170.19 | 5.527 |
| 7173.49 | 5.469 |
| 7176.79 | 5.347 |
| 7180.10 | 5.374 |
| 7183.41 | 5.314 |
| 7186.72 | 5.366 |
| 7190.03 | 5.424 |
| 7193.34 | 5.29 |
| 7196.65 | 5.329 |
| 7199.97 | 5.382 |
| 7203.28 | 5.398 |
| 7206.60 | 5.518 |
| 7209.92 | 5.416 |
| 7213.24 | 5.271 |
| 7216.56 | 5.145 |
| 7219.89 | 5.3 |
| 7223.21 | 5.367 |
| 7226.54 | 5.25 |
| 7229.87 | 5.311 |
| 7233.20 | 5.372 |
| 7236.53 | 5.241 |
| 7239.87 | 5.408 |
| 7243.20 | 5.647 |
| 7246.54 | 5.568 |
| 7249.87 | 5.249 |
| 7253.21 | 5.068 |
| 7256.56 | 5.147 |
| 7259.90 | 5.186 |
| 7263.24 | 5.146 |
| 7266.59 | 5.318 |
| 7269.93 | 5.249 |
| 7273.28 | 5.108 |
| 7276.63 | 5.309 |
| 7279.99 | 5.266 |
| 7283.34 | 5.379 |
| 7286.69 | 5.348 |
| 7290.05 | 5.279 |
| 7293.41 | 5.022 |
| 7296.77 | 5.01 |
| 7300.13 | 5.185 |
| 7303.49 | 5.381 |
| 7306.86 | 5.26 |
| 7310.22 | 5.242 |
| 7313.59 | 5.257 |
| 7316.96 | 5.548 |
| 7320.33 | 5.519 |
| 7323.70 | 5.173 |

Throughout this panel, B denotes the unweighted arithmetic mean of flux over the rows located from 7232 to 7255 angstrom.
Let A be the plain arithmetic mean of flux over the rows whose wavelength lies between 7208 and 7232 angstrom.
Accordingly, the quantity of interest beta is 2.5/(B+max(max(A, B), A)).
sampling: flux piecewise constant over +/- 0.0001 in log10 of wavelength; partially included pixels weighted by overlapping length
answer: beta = 0.233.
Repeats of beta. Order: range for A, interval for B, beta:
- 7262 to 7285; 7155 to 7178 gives 0.229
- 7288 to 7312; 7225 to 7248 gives 0.231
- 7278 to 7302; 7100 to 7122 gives 0.229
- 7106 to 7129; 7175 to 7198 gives 0.232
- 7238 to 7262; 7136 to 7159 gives 0.230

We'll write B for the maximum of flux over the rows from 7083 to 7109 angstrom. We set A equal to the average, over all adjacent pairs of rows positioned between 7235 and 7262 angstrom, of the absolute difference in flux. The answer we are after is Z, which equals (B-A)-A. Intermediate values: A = 0.158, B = 5.534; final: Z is 5.22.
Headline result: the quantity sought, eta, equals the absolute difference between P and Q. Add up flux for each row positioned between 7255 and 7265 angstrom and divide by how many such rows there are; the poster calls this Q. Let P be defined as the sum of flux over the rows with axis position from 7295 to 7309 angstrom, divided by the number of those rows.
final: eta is 0.05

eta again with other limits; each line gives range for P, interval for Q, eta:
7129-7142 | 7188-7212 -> 0.17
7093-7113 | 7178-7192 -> 0.09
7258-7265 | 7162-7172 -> 0.33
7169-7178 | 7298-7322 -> 0.11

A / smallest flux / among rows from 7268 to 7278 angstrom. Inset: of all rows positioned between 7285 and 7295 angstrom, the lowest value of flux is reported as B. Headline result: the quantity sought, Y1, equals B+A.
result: 10.1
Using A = 5.108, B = 5.022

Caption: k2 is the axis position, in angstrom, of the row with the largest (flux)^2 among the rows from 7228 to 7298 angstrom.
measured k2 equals 7243.20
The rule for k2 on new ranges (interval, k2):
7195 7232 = 7206.60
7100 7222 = 7117.55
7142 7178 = 7160.29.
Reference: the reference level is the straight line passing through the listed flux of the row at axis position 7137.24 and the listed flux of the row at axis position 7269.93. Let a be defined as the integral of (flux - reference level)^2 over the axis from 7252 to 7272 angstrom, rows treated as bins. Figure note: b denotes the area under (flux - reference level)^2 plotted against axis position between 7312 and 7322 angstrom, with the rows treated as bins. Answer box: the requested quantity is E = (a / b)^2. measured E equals 0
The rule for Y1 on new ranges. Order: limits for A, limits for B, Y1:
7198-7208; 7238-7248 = 10.8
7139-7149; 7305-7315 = 10.5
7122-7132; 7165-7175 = 10.7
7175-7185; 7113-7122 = 10.7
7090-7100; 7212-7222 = 10.6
